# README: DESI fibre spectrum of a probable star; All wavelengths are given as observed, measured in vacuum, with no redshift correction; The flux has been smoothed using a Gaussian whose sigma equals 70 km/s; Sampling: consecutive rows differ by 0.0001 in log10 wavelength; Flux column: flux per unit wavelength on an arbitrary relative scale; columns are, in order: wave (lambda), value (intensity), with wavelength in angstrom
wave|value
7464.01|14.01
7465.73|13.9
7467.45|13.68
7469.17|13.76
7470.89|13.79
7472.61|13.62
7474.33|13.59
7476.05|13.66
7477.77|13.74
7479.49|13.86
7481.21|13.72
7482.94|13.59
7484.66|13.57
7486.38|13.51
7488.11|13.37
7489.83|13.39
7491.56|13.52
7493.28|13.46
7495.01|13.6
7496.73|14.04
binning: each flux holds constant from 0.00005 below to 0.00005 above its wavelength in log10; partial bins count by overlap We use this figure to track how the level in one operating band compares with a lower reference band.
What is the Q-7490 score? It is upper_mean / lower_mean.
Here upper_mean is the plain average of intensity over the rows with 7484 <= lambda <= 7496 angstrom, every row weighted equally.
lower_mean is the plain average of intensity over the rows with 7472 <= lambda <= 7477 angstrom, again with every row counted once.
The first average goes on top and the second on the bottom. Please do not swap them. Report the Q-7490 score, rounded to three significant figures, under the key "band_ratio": 0.990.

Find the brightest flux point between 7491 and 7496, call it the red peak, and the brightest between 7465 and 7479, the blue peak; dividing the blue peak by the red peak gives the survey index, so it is 1.02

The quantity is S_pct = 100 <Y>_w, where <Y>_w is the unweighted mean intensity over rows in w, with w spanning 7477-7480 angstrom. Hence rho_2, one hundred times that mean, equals 1380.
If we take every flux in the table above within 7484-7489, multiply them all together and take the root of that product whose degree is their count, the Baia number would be 13.5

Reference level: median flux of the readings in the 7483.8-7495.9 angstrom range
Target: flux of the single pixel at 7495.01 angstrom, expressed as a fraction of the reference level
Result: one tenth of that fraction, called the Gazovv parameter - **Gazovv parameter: 0.101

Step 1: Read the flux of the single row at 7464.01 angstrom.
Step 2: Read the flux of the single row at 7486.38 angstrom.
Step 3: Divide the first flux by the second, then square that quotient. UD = 1.08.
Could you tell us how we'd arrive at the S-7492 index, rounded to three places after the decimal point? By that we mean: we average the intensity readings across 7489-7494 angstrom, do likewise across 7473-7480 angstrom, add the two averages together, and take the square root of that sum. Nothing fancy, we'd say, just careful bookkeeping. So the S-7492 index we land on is 5.212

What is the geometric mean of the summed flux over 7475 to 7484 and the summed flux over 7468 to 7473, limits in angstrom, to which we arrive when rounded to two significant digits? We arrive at 53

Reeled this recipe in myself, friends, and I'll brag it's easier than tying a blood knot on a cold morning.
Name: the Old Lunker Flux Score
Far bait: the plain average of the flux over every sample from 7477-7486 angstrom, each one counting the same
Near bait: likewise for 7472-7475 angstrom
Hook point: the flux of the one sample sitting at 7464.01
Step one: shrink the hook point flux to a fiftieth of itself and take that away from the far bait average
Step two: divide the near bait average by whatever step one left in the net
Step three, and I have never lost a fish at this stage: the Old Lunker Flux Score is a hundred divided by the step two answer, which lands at 98.6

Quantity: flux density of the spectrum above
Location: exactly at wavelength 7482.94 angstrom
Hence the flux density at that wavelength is 13.59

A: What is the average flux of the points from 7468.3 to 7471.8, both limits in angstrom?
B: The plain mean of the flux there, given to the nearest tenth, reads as 13.8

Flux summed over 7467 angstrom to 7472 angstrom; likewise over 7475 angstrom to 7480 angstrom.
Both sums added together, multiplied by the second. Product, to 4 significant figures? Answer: 3404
